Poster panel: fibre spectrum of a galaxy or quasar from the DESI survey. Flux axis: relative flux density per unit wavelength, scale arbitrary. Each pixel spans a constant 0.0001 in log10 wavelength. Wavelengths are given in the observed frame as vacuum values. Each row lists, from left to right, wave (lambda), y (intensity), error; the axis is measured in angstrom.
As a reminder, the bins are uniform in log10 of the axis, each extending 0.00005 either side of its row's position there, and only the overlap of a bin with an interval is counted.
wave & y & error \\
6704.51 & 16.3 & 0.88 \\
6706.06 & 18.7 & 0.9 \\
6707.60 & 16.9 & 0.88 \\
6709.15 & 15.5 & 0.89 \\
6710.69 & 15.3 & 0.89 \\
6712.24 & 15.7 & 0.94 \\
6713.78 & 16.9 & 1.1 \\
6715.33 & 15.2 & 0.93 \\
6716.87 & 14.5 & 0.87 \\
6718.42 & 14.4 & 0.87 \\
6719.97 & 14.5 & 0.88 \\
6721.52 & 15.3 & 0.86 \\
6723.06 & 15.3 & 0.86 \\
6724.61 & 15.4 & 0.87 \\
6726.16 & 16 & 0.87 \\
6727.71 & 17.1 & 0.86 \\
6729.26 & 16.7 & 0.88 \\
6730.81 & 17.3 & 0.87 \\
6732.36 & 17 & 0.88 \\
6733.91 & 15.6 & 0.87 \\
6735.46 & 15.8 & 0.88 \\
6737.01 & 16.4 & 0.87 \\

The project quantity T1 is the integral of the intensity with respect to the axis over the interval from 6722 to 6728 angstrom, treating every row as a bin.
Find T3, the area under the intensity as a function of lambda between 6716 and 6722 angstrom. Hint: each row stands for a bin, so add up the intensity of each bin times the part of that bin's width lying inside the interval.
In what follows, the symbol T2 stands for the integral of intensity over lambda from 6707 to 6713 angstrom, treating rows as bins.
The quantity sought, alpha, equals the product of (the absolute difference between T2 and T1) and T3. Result 15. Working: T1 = 95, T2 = 95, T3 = 87.9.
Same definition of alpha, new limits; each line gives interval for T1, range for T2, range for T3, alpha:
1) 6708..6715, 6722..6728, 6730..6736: 1579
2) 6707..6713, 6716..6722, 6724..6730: 680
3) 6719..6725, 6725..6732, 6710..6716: 2502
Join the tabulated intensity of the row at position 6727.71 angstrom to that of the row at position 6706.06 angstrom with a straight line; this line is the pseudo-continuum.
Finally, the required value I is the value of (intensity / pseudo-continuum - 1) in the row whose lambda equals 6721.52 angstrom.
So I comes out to -0.13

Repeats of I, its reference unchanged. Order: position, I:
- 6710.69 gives -0.17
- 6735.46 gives -0.04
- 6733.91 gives -0.06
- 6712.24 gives -0.14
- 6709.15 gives -0.16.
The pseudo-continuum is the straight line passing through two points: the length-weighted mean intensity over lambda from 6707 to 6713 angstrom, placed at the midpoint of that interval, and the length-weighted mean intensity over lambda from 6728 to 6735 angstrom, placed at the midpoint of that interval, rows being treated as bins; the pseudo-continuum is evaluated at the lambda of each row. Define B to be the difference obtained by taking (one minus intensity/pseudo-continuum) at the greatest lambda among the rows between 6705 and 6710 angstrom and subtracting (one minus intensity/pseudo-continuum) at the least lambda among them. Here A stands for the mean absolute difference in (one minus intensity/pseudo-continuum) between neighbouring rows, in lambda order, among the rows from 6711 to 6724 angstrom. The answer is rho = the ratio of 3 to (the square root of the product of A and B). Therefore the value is 32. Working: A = 0.04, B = 0.21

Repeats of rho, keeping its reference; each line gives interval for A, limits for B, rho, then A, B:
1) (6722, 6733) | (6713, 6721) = 43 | 0.03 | 0.16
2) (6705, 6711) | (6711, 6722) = 50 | 0.08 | 0.05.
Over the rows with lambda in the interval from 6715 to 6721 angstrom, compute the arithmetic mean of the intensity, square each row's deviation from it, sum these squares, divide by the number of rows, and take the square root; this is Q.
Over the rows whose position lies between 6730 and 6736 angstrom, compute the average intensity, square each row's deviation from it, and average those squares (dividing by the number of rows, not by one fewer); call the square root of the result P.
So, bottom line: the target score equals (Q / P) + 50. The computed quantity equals 50.4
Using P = 0.74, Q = 0.32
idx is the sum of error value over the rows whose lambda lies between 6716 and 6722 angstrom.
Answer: 3.5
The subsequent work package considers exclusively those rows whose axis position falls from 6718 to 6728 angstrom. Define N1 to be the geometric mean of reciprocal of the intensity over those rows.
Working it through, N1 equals 0.0649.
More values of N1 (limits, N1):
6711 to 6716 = 0.0628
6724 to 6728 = 0.0619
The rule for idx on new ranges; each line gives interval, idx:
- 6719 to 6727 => 4.3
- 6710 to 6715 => 2.9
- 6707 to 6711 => 2.7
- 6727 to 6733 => 3.5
